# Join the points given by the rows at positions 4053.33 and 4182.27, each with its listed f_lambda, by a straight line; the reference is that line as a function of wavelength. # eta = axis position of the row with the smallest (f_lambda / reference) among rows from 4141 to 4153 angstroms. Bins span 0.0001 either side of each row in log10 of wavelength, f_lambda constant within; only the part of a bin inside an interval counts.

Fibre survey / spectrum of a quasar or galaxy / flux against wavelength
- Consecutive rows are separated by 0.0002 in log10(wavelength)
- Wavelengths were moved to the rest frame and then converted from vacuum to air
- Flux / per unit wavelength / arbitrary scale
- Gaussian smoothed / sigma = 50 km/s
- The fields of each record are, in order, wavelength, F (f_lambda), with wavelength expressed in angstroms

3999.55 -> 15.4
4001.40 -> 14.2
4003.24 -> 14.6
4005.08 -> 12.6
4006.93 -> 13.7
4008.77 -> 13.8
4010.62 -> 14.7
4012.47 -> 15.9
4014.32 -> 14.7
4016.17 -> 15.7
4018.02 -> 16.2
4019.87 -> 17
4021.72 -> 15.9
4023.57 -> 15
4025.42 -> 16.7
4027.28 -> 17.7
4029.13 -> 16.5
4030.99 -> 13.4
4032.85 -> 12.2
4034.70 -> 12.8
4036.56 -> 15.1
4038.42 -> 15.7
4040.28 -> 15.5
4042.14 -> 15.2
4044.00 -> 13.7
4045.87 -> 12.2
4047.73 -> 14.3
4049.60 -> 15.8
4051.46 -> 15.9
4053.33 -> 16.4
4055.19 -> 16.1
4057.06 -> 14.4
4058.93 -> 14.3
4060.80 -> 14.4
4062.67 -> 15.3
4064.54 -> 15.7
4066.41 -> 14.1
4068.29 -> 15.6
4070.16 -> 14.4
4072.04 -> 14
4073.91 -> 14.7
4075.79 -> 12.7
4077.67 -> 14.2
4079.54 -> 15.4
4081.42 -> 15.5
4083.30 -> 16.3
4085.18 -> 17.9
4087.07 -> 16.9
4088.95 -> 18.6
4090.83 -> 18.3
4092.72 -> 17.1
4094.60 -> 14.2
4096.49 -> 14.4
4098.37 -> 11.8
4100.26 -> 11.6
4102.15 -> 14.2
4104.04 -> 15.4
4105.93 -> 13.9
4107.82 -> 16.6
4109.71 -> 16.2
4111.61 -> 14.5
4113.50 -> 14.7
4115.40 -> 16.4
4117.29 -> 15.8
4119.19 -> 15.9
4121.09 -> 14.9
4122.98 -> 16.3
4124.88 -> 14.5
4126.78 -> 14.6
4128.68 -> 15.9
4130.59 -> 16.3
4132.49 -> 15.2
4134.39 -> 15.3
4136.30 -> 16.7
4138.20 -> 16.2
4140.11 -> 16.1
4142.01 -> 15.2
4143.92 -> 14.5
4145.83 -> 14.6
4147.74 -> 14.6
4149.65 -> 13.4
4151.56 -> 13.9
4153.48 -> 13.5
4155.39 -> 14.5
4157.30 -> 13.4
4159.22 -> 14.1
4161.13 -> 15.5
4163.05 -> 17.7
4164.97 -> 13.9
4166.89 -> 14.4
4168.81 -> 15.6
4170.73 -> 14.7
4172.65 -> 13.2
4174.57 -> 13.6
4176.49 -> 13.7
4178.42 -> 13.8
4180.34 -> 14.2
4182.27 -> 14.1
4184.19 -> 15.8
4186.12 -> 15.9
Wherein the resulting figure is 4149.65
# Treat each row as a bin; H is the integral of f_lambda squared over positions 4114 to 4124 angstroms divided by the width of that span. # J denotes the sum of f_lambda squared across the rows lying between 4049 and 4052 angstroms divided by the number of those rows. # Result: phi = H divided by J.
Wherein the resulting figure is 1.00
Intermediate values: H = 250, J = 251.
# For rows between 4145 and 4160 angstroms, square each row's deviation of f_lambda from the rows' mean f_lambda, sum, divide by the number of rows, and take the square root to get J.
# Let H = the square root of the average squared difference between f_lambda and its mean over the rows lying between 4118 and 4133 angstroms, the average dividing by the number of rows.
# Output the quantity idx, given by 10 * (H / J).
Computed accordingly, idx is 14.0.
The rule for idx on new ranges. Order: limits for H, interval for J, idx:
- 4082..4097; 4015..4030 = 20.0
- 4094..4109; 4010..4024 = 20.9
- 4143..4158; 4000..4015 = 5.8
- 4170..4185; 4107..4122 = 9.9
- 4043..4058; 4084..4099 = 6.0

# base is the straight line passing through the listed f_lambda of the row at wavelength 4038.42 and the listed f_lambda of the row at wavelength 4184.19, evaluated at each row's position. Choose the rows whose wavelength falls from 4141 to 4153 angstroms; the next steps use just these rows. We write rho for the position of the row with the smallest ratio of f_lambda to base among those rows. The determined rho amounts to 4149.65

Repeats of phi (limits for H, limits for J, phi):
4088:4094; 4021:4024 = 1.33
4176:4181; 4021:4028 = 0.72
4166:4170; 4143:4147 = 1.06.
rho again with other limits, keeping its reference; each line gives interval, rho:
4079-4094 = 4079.54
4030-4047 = 4045.87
